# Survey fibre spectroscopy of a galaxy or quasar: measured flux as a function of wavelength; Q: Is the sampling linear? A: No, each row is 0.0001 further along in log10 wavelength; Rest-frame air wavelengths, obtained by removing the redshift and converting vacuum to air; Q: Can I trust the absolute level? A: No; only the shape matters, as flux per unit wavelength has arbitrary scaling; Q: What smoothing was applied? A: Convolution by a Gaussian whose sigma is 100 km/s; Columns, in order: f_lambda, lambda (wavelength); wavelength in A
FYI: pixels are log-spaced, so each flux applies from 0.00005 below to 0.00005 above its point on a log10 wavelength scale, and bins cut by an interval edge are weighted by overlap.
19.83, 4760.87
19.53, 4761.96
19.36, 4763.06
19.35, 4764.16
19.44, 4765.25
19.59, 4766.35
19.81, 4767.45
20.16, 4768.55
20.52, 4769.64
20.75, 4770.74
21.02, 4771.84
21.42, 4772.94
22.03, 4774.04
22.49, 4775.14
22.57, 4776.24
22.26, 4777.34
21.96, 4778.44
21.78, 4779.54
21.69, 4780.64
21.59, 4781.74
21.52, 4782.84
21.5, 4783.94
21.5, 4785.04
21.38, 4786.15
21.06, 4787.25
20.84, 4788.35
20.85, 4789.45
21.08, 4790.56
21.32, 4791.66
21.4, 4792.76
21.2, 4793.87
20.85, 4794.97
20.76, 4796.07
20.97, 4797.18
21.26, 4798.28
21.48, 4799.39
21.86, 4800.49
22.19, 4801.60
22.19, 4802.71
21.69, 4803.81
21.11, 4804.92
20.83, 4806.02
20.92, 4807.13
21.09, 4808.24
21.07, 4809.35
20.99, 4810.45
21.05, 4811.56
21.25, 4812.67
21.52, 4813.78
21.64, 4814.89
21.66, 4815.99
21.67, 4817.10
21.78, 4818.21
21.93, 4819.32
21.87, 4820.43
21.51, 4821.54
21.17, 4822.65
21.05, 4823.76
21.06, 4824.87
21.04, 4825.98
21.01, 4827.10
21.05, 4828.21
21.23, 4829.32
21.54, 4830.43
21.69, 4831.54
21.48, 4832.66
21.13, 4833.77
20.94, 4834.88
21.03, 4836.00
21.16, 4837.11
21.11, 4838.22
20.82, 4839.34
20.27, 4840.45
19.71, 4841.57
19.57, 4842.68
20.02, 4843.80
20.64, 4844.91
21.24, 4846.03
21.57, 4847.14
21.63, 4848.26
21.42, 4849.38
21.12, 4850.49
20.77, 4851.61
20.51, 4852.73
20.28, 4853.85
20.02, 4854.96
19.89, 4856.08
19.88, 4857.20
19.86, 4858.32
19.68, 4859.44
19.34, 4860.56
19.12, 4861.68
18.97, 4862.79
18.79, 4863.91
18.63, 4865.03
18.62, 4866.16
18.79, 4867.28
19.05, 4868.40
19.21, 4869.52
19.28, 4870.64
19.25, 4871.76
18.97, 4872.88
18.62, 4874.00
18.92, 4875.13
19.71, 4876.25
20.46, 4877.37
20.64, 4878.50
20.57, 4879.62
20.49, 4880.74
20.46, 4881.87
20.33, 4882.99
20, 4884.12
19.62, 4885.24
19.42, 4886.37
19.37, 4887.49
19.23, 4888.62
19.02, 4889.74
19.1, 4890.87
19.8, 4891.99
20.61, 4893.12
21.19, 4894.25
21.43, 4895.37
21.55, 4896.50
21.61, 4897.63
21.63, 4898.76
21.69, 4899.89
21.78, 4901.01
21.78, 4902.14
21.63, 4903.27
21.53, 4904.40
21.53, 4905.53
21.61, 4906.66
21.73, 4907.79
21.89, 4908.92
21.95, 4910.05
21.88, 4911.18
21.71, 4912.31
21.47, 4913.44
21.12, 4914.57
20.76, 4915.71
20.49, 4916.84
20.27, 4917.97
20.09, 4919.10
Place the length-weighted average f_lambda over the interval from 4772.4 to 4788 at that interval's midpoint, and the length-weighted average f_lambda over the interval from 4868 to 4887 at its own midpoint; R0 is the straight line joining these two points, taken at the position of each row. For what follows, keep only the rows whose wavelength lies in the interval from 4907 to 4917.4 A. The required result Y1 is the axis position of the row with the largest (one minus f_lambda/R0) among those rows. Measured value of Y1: 4916.84 A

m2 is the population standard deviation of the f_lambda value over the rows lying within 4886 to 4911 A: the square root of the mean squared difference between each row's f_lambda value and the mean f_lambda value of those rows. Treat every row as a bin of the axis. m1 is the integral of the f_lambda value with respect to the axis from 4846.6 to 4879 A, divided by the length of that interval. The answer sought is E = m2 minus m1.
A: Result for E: -18.7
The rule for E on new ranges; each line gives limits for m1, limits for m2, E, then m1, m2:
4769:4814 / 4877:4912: -20.4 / 21.4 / 1.0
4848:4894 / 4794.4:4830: -19.3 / 19.7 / 0.4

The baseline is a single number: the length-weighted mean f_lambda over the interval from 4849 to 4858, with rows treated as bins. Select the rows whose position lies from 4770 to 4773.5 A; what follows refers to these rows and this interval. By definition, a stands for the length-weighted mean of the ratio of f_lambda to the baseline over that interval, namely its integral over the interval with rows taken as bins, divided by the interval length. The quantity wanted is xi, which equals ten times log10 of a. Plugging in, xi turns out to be 0.12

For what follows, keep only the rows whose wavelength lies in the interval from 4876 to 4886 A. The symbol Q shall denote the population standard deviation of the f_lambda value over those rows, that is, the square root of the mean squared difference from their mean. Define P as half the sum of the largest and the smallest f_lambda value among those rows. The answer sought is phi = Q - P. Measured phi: -19.8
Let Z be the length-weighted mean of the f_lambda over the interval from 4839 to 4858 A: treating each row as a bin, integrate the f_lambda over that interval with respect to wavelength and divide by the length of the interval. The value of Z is 20.5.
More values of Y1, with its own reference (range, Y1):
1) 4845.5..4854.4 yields 4853.85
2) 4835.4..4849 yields 4842.68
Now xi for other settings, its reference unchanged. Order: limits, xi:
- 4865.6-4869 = -0.36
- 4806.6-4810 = 0.12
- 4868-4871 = -0.28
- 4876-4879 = -0.03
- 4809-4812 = 0.13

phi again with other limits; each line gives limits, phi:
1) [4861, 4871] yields -18.7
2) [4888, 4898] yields -19.3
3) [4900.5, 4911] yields -21.6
